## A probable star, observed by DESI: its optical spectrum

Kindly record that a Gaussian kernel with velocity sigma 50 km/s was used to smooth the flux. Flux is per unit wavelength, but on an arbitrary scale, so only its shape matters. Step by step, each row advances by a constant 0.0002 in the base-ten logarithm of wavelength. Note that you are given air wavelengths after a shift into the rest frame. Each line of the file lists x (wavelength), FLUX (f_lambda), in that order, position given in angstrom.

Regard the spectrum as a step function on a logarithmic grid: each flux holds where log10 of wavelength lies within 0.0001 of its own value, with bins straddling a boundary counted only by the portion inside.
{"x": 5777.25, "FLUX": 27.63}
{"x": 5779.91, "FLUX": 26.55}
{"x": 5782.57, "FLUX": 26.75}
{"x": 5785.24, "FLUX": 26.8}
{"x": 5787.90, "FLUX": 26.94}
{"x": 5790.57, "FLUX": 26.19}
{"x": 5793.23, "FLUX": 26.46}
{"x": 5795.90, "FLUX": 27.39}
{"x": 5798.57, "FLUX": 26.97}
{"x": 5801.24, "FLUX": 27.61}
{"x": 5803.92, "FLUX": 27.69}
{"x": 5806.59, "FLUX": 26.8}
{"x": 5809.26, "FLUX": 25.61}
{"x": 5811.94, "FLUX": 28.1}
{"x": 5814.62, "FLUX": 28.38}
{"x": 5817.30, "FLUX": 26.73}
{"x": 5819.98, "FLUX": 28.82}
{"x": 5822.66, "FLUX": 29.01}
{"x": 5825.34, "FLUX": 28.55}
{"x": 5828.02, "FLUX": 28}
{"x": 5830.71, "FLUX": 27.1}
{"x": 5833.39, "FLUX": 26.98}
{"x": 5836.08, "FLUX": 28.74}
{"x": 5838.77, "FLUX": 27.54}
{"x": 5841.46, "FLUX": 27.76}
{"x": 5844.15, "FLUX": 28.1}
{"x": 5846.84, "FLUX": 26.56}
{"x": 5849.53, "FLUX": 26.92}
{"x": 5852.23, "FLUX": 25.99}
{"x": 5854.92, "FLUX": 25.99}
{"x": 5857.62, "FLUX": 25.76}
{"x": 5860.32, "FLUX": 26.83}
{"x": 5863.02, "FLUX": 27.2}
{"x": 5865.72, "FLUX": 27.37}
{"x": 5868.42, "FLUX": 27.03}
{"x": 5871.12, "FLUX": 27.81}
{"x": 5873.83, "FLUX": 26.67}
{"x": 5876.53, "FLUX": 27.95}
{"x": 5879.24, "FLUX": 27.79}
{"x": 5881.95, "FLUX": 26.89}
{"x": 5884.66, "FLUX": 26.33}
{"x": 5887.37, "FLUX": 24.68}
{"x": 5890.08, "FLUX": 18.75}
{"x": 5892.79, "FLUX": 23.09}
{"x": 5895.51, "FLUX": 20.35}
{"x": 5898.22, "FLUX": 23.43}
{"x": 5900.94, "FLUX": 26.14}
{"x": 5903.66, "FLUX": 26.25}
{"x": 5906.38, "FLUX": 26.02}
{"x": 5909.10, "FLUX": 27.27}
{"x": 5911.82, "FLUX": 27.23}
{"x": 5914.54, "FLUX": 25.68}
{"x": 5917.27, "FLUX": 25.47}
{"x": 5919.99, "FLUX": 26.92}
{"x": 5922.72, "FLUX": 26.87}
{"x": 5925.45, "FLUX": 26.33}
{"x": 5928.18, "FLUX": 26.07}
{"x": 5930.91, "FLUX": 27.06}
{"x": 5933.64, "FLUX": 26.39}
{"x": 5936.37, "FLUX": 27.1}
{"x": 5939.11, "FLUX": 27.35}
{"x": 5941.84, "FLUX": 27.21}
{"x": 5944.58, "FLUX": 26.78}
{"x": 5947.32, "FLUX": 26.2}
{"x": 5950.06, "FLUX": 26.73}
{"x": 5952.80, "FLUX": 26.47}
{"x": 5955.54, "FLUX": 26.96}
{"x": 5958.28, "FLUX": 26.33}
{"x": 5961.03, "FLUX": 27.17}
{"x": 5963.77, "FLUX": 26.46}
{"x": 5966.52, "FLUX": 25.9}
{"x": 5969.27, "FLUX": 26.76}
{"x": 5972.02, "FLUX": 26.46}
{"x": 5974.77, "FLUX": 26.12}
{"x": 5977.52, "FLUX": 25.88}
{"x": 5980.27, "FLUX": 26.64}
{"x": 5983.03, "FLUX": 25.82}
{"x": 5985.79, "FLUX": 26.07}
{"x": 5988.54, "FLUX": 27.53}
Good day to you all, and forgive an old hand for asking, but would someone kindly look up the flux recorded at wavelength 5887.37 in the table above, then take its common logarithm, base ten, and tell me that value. 1.39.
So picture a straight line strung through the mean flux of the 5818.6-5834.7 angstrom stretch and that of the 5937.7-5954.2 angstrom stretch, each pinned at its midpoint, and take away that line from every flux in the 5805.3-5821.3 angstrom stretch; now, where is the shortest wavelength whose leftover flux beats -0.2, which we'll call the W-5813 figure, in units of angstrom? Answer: 5811.94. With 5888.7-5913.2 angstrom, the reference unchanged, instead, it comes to 5909.10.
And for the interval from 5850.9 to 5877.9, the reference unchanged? 5871.12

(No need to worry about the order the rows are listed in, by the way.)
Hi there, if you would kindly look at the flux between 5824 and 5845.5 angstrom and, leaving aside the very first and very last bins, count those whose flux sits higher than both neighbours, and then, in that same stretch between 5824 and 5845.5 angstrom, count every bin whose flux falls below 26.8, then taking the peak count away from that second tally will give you -1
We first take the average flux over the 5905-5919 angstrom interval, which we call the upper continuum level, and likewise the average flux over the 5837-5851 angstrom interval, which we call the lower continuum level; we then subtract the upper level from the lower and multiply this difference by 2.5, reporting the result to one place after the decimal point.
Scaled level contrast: 2.6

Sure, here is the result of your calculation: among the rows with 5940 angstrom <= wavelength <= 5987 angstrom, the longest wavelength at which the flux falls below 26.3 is 5985.79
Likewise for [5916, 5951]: 5947.32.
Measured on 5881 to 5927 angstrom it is 5917.27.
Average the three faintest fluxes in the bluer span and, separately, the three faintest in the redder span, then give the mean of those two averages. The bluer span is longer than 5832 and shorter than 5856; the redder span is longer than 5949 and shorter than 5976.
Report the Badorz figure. 26.1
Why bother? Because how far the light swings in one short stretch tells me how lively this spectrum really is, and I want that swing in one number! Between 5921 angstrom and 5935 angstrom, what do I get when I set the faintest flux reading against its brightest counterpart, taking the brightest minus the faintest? 1.0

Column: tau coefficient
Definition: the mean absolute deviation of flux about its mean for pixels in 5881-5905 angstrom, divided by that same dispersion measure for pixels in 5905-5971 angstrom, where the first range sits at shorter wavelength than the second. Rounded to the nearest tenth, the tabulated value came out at 5.1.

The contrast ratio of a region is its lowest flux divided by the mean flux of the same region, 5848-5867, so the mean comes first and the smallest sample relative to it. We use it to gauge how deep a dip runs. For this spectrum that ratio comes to 0.969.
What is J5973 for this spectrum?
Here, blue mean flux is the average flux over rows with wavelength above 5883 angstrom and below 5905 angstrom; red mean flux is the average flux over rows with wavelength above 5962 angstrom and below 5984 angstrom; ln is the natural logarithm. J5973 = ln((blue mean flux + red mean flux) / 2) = 3.22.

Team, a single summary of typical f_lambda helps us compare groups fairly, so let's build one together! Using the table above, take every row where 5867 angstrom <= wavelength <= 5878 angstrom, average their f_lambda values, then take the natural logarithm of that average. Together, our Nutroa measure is 3.31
